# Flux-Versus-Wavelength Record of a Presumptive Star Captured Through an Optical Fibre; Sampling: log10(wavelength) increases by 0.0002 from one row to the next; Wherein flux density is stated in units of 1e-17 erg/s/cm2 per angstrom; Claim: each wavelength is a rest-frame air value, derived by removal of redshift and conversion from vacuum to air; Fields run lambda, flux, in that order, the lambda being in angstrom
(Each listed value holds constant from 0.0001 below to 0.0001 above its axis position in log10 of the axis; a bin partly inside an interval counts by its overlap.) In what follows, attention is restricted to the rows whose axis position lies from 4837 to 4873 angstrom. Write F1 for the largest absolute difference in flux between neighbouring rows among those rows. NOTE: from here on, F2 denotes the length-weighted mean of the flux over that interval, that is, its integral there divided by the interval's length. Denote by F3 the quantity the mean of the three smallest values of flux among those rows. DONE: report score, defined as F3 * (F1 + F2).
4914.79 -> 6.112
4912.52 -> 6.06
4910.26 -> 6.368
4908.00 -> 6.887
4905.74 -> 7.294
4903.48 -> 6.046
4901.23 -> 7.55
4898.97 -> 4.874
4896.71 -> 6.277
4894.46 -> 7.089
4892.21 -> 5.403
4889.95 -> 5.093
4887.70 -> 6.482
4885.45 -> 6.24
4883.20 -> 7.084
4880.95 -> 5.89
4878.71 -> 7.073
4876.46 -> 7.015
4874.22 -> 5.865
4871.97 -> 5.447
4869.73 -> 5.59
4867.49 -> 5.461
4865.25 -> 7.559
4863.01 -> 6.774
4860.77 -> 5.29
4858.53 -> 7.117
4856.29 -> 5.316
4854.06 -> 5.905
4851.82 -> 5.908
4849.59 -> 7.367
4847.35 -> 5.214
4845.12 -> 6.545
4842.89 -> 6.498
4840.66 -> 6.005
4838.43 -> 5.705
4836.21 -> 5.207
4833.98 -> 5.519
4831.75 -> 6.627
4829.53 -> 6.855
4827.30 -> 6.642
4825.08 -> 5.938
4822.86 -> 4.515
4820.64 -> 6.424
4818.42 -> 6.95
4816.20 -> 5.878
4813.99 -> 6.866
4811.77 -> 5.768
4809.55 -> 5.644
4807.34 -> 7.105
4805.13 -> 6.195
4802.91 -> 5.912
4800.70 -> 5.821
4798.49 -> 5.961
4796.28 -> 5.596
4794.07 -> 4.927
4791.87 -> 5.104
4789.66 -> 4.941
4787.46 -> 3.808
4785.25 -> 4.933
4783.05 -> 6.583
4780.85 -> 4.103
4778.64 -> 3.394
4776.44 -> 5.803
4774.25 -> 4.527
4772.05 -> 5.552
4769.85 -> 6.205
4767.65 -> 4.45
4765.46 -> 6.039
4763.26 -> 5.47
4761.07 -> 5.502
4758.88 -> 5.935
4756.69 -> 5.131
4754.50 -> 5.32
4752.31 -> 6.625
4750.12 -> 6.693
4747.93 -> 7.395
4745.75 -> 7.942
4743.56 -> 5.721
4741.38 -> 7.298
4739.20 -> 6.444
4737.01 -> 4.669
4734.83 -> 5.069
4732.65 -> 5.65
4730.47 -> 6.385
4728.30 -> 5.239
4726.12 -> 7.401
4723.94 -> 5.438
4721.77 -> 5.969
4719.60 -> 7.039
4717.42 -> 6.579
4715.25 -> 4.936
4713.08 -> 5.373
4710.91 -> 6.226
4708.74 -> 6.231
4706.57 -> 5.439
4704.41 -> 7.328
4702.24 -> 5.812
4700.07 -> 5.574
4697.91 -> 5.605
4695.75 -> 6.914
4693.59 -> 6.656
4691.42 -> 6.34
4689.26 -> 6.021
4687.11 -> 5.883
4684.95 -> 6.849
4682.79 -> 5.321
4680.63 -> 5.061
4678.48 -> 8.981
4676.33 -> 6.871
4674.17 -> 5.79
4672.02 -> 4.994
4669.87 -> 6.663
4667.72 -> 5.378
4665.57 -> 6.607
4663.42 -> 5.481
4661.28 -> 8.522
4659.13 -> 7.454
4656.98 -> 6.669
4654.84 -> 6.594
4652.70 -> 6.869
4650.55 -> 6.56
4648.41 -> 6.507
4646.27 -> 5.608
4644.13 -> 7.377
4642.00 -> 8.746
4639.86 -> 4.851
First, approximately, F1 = 2.15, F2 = 6.1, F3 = 5.3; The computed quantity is 44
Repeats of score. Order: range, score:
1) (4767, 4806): 29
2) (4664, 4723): 50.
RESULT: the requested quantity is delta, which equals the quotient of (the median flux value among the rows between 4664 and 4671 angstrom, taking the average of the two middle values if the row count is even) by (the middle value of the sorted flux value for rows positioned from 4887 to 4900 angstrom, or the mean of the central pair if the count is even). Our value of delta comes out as 1.13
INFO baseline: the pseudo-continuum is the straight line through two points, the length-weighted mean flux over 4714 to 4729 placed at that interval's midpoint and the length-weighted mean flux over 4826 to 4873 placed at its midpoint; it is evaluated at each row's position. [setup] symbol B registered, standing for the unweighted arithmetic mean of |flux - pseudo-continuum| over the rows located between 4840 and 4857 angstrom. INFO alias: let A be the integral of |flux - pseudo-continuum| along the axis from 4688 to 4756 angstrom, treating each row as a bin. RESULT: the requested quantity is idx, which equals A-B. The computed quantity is 47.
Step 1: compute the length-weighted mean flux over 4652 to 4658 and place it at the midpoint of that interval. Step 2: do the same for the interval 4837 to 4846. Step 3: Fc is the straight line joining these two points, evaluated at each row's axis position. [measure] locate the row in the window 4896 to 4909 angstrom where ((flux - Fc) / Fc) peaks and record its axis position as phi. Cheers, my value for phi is 4901.23 angstrom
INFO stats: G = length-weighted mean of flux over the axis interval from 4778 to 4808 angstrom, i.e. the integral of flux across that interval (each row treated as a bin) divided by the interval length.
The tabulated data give 5.32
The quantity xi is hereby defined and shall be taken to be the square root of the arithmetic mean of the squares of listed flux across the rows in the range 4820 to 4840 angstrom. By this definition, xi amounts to 5.98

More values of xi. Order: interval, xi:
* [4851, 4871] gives 6.15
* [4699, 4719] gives 5.98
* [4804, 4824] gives 6.20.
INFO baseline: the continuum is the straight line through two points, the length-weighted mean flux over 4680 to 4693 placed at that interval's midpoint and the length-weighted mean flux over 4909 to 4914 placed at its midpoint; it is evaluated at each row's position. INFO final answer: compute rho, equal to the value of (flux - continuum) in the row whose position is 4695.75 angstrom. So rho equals 0.9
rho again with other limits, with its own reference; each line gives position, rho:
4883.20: 0.9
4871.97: -0.7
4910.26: 0.2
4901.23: 1.3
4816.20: -0.2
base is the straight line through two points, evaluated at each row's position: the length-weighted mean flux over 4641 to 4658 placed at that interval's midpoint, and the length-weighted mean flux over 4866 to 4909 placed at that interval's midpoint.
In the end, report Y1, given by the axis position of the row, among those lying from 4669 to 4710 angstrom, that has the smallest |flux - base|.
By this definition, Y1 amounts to 4684.95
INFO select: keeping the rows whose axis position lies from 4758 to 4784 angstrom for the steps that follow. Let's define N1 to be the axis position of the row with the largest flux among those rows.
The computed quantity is 4783.05 angstrom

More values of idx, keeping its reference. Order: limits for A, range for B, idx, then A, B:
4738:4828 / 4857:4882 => 72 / 73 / 0.74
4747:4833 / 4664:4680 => 66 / 67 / 0.98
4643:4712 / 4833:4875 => 51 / 51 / 0.65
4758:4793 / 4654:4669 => 35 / 36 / 0.96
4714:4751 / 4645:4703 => 31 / 31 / 0.75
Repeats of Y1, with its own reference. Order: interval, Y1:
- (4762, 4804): 4783.05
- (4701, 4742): 4717.42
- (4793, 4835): 4820.64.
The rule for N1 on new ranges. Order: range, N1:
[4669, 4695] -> 4678.48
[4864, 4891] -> 4865.25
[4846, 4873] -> 4865.25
